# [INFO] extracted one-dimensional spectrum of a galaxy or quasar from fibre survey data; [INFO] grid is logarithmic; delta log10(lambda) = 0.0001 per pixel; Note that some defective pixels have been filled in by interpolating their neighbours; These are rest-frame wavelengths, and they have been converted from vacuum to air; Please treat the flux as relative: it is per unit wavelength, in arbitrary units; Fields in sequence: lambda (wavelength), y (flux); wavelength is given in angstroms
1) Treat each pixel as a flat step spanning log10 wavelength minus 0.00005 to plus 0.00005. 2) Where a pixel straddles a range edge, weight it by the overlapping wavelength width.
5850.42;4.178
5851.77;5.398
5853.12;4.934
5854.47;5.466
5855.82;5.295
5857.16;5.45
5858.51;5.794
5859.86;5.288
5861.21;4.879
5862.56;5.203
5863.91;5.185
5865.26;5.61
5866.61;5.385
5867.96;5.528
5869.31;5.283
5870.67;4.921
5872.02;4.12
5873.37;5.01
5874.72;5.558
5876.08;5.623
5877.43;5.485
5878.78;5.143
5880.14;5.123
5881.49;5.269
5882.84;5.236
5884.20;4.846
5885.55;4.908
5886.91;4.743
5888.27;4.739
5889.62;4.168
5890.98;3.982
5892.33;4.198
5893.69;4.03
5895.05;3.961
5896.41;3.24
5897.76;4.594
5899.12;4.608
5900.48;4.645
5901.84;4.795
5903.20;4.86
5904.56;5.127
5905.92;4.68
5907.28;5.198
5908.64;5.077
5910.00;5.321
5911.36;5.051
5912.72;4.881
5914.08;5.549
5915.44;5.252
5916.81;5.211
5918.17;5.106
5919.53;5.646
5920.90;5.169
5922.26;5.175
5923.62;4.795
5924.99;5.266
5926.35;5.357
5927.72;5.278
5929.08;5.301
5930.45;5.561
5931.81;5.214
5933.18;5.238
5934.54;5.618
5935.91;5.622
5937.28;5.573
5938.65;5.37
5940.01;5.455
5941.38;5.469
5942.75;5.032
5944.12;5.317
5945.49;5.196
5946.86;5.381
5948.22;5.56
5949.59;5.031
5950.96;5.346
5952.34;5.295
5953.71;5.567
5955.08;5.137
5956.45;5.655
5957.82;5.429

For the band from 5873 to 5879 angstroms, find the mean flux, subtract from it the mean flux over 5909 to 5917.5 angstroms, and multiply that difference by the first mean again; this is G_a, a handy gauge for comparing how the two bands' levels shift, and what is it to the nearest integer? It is 1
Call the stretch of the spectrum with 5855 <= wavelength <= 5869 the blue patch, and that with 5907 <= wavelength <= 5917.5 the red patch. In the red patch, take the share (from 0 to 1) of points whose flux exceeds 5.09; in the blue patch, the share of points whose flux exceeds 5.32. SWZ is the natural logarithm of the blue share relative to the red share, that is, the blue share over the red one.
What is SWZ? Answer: -0.22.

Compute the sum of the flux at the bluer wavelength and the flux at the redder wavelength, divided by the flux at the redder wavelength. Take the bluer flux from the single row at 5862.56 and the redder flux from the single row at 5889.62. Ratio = 2.25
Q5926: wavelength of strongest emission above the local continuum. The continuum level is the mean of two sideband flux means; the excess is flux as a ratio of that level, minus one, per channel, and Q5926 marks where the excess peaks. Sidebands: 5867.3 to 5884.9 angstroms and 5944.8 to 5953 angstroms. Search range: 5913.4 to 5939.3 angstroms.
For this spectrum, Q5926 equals 5919.53 angstroms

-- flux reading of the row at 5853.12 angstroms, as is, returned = 4.934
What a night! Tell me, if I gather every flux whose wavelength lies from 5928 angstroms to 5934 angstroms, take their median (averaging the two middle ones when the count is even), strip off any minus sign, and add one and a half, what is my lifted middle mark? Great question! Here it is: 6.77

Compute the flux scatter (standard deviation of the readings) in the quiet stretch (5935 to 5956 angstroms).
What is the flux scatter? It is 0.19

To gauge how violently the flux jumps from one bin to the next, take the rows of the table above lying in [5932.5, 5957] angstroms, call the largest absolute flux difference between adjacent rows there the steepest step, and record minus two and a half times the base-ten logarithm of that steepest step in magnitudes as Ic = 0.69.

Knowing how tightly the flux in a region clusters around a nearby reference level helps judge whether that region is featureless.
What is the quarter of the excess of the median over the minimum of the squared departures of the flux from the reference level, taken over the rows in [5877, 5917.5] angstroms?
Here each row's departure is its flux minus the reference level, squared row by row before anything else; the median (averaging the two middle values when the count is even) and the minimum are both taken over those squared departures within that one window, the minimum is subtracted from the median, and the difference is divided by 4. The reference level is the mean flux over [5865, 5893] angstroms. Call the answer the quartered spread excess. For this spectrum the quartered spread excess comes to 0.016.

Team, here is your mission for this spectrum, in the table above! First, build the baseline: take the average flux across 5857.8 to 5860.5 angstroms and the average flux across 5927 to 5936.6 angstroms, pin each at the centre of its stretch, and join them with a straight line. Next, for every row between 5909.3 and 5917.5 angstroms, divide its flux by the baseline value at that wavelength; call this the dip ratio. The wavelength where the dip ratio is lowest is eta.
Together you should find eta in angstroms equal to 5912.72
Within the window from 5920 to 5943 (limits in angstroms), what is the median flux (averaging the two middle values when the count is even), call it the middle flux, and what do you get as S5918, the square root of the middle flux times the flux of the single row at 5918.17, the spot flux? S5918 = 5.2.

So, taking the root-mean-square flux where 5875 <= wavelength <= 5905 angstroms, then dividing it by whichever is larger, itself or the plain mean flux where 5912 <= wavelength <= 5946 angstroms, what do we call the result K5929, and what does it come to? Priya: 0.89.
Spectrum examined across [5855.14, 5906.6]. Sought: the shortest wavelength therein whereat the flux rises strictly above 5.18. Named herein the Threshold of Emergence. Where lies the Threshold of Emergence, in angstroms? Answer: 5855.82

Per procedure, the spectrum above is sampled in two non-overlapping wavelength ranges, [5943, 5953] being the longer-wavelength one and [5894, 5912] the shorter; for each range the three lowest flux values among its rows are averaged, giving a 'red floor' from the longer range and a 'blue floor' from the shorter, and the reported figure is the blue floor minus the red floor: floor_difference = -1.24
